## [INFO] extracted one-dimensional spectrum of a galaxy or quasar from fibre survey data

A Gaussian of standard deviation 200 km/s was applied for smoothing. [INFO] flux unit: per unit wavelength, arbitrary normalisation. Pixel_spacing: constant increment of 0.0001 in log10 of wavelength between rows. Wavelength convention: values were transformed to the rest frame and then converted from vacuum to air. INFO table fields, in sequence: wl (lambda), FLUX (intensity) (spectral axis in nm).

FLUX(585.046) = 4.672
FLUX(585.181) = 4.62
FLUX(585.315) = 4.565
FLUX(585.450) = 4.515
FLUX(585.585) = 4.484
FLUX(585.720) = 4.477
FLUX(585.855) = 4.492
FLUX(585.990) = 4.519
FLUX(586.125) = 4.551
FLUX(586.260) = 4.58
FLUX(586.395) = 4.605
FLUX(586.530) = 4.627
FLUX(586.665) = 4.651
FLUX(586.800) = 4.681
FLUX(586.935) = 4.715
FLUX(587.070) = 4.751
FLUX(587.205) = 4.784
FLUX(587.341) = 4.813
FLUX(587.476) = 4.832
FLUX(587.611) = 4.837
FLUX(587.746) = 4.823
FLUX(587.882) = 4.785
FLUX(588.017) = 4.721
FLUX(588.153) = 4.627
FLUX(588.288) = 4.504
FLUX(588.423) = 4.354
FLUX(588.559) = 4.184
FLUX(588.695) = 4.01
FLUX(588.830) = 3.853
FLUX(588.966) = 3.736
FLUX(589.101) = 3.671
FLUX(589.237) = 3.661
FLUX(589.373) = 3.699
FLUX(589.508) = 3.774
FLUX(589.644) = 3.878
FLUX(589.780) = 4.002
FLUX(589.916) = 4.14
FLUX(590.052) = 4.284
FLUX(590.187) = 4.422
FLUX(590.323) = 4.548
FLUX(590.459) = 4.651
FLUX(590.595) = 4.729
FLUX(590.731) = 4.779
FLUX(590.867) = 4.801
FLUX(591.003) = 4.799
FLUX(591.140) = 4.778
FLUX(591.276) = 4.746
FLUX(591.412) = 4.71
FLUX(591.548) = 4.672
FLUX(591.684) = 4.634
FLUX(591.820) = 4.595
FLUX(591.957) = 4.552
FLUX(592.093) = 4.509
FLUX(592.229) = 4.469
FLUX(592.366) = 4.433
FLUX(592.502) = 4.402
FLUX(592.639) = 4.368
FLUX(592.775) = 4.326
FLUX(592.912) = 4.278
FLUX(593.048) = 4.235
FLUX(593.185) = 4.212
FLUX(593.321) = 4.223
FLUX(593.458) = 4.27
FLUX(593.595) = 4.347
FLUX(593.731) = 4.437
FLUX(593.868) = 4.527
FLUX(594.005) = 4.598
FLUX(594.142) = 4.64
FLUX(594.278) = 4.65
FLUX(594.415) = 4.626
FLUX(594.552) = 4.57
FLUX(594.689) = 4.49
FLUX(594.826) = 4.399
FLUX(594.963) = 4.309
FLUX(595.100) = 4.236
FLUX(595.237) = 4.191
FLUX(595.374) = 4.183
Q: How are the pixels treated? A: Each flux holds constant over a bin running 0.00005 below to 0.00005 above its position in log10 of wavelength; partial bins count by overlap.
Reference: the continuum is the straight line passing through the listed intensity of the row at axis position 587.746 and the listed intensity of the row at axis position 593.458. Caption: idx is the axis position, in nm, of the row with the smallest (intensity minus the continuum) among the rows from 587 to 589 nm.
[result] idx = 588.966 nm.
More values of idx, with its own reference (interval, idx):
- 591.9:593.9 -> 593.185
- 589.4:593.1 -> 589.508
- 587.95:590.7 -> 589.101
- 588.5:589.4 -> 589.101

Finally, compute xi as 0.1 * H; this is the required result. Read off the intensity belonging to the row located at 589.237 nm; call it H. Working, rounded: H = 3.661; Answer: 0.366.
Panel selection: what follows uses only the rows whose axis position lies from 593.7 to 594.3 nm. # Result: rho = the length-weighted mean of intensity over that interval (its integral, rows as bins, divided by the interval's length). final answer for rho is 4.57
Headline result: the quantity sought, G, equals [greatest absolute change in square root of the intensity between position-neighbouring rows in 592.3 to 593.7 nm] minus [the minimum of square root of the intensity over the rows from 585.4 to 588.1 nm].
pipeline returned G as -2.10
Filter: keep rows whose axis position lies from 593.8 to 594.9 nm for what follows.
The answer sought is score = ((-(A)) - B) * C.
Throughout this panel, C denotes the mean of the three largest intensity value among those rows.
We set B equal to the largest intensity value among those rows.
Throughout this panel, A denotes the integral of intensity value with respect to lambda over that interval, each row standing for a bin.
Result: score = -45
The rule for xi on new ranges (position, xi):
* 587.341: 0.481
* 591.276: 0.475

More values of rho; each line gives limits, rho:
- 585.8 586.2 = 4.52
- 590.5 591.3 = 4.77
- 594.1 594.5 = 4.64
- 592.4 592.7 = 4.39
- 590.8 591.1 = 4.78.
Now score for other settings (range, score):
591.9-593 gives -42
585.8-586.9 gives -45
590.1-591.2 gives -48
